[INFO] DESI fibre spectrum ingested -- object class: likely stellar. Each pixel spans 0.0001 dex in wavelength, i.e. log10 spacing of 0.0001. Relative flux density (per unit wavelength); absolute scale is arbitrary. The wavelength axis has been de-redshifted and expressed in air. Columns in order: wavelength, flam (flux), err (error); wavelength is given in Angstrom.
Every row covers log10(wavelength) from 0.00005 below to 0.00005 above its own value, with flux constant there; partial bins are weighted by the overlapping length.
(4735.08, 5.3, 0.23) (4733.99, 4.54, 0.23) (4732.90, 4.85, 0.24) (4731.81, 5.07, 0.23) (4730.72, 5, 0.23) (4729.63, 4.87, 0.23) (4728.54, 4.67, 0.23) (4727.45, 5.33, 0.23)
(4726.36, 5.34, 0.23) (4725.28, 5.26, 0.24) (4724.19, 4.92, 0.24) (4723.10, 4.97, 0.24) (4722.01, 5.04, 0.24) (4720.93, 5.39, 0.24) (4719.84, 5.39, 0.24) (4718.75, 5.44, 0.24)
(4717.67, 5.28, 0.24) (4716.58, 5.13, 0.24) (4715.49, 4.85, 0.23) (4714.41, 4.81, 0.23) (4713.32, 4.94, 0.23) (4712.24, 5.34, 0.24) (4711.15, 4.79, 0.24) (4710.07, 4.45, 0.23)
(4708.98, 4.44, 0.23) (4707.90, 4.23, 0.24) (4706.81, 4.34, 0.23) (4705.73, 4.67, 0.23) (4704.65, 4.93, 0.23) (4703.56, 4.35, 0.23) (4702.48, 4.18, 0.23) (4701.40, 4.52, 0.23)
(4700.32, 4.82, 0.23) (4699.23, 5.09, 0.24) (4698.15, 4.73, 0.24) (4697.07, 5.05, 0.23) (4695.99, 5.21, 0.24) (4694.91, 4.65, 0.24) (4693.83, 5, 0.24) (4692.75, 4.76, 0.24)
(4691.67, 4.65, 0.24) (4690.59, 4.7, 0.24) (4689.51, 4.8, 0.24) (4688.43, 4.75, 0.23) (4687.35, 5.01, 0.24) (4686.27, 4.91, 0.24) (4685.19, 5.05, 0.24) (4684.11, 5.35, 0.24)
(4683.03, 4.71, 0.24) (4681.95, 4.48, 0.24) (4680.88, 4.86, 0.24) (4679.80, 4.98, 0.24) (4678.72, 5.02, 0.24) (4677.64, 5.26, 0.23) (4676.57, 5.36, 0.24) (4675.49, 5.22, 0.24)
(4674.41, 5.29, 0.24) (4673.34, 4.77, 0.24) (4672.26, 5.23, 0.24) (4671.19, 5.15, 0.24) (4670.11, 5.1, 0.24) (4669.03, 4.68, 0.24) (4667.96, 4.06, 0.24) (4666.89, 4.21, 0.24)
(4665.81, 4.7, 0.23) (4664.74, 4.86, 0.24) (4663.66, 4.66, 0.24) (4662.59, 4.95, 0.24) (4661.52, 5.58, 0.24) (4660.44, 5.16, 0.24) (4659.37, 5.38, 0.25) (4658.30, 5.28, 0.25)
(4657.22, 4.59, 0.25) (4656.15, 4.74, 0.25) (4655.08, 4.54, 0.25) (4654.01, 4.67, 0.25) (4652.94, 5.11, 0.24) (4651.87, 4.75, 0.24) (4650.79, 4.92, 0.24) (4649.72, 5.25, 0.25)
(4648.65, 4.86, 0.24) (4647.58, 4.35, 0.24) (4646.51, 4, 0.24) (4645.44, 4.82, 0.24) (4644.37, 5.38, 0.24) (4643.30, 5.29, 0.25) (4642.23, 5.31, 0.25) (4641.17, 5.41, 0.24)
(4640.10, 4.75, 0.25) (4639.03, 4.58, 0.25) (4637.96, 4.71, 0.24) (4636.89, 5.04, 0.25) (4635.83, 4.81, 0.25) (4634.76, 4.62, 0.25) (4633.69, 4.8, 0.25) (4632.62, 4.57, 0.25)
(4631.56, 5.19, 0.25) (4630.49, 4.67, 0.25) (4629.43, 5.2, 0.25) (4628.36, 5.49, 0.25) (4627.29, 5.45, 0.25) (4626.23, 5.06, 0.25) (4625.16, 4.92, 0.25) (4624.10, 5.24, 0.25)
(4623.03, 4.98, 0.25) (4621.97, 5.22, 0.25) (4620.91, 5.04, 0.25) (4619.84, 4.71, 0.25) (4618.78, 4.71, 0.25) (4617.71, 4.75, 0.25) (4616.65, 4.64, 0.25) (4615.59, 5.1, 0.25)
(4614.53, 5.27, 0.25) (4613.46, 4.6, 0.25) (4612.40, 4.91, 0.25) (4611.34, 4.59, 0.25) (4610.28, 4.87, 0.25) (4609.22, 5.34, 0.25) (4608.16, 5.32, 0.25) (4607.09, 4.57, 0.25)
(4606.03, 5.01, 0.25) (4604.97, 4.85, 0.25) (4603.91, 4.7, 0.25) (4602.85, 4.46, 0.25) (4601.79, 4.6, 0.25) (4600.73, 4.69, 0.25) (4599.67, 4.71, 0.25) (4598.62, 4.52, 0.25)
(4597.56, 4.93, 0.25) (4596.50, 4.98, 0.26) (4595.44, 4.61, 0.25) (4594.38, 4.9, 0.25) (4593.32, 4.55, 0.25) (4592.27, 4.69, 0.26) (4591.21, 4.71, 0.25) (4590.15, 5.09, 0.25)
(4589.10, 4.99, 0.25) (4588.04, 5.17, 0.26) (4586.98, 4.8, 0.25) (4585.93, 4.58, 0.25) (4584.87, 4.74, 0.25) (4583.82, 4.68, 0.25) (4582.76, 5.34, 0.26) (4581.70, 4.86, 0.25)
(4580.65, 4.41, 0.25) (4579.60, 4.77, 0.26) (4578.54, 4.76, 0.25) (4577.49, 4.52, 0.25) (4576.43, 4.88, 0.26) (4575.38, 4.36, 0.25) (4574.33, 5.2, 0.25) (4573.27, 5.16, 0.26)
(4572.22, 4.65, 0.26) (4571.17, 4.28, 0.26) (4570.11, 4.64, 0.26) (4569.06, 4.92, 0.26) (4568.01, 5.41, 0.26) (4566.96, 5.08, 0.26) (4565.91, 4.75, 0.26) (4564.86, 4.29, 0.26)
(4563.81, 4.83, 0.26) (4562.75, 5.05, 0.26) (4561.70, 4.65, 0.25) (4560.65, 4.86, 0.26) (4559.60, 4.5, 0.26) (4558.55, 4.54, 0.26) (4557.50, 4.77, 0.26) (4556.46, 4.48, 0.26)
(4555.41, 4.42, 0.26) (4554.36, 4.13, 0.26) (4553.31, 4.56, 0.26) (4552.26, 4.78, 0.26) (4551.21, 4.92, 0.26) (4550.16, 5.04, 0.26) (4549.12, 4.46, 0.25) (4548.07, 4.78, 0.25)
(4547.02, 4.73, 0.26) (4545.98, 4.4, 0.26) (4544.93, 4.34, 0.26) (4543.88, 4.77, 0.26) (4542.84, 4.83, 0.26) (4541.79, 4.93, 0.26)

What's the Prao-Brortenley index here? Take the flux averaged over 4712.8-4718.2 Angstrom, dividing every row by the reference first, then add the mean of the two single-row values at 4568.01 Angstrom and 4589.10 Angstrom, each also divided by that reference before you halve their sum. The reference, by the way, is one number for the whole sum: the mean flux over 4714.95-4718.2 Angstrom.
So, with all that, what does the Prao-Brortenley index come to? 2.01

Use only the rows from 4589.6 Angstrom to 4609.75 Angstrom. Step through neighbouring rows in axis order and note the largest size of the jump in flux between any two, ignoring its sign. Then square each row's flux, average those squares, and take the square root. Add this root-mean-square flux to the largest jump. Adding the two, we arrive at 5.56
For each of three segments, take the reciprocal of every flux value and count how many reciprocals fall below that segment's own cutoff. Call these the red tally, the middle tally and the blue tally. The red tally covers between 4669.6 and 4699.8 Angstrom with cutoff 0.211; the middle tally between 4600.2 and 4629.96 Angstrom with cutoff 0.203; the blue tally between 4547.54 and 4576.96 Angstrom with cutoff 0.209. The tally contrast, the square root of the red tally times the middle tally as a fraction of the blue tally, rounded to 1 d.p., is 1.5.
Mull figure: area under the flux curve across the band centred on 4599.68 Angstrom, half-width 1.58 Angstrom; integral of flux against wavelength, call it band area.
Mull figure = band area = 14.7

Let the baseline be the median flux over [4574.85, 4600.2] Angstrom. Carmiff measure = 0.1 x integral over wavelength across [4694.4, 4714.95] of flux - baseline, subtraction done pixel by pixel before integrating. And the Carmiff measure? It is -0.1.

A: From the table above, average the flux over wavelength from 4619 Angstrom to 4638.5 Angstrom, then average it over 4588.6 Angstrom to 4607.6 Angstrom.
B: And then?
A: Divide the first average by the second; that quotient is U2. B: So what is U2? 1.05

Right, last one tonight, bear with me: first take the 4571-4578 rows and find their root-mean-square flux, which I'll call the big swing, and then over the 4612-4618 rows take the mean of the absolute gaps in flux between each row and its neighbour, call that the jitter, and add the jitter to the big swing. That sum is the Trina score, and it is 5.08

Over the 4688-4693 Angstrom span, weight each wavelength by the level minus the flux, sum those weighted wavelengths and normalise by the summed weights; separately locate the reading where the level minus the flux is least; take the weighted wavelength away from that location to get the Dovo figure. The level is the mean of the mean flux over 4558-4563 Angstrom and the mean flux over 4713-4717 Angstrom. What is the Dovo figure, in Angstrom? -1.4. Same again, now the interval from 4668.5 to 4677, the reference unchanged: 2.5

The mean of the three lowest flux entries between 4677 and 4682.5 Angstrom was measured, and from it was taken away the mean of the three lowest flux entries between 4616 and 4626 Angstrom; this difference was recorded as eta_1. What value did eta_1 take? 0.09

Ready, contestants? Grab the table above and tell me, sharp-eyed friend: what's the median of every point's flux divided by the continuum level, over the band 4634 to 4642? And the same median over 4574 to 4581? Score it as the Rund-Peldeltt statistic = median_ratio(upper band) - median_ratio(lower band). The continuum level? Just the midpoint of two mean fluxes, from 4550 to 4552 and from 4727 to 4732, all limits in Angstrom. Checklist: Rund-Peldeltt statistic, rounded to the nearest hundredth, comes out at 0.00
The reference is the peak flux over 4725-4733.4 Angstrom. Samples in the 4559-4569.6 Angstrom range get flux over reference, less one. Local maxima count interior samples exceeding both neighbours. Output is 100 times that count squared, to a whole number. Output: 900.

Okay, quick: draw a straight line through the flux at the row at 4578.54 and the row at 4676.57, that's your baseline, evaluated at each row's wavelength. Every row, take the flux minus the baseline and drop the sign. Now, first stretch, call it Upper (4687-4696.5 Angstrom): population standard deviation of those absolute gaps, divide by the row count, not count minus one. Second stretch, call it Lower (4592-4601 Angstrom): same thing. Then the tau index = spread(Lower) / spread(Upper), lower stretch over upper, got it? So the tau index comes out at 0.57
